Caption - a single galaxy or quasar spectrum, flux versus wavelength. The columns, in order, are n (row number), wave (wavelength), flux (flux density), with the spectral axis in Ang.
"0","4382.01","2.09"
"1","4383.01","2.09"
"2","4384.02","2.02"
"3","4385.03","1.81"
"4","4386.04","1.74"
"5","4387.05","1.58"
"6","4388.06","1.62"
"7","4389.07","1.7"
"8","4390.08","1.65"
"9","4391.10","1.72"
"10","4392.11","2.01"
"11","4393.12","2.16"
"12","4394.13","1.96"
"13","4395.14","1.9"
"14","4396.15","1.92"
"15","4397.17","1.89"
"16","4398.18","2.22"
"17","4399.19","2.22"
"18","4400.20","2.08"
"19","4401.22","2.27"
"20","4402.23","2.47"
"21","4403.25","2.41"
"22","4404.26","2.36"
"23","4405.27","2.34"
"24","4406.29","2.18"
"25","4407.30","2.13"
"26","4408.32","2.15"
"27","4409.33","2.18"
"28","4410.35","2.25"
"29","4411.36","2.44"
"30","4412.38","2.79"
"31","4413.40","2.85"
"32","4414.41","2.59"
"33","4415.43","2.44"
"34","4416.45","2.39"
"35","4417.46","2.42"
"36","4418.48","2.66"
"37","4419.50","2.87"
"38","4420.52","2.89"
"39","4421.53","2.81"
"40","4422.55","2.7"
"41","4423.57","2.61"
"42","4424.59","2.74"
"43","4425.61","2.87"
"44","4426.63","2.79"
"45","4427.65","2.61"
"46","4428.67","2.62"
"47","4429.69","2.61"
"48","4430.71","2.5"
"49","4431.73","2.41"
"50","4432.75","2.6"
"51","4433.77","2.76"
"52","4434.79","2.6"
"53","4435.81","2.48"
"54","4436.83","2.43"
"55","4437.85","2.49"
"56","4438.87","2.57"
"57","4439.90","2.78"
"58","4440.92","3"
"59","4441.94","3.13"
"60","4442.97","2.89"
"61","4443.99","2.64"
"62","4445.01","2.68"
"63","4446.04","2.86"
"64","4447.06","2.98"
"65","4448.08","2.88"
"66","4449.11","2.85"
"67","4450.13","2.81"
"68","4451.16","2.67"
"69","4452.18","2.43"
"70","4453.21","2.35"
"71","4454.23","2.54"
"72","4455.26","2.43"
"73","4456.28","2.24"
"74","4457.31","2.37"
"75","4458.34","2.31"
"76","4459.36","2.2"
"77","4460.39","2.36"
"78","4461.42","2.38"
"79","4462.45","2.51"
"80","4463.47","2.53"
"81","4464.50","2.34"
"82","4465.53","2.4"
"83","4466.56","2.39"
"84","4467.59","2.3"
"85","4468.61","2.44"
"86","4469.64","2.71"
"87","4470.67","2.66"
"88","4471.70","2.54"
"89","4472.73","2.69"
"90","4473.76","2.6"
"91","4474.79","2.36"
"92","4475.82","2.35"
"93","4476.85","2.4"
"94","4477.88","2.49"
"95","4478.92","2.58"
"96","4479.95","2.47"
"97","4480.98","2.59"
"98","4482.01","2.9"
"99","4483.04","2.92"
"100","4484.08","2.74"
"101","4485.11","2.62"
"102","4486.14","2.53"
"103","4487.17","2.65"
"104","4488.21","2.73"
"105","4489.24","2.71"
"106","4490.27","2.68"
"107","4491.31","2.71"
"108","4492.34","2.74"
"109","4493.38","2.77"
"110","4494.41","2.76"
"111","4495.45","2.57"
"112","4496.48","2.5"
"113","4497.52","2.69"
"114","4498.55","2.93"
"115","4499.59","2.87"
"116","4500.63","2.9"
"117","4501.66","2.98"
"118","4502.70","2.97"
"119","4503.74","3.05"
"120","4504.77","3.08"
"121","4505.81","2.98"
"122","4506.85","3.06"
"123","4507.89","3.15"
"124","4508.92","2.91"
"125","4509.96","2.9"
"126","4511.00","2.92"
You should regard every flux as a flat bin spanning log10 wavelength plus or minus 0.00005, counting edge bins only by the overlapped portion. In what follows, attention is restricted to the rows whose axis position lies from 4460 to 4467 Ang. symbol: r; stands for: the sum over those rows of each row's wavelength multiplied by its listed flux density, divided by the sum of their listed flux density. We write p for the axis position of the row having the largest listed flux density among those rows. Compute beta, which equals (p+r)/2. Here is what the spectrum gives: 4463.5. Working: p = 4463.47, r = 4463.5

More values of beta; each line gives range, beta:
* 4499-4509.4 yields 4506.1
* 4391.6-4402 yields 4399.0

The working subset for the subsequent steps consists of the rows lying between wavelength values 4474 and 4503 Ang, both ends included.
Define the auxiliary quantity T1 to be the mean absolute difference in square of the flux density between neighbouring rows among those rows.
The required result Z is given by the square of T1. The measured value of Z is 0.23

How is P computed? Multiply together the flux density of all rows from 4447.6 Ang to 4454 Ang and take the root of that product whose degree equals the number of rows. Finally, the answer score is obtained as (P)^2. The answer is 7.1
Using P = 2.66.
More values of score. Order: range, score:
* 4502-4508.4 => 9.3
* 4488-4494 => 7.4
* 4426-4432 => 6.7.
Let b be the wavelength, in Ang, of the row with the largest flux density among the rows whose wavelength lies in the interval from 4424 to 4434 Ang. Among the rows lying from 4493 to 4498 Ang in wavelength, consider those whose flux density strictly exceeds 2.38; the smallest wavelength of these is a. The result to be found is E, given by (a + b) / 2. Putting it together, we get 4459.5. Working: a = 4493.38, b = 4425.61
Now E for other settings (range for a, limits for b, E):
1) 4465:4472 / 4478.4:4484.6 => 4474.3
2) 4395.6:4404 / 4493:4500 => 4450.4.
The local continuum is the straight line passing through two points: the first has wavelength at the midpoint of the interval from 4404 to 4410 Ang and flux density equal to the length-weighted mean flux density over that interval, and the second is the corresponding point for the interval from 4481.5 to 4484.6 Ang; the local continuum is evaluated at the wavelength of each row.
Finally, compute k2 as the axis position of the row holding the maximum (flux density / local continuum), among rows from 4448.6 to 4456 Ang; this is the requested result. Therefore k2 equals 4449.11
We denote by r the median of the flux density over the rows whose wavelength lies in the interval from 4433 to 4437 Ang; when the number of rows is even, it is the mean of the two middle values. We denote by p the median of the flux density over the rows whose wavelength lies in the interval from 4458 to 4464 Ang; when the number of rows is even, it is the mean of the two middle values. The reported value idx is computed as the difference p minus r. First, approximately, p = 2.4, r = 2.54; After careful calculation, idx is -0.17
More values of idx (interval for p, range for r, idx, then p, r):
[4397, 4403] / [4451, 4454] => -0.21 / 2.2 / 2.43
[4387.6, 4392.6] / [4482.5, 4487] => -0.98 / 1.7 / 2.68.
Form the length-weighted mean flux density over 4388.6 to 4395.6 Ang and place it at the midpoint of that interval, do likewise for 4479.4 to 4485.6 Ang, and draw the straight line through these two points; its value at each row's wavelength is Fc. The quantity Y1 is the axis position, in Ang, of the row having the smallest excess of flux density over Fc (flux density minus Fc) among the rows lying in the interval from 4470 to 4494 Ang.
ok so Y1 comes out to 4475.82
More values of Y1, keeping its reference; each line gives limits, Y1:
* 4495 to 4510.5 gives 4496.48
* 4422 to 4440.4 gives 4436.83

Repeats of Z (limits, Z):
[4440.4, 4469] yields 0.38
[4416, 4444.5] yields 0.46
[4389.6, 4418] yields 0.29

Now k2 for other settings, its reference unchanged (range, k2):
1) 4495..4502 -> 4501.66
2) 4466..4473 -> 4469.64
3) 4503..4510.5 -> 4507.89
